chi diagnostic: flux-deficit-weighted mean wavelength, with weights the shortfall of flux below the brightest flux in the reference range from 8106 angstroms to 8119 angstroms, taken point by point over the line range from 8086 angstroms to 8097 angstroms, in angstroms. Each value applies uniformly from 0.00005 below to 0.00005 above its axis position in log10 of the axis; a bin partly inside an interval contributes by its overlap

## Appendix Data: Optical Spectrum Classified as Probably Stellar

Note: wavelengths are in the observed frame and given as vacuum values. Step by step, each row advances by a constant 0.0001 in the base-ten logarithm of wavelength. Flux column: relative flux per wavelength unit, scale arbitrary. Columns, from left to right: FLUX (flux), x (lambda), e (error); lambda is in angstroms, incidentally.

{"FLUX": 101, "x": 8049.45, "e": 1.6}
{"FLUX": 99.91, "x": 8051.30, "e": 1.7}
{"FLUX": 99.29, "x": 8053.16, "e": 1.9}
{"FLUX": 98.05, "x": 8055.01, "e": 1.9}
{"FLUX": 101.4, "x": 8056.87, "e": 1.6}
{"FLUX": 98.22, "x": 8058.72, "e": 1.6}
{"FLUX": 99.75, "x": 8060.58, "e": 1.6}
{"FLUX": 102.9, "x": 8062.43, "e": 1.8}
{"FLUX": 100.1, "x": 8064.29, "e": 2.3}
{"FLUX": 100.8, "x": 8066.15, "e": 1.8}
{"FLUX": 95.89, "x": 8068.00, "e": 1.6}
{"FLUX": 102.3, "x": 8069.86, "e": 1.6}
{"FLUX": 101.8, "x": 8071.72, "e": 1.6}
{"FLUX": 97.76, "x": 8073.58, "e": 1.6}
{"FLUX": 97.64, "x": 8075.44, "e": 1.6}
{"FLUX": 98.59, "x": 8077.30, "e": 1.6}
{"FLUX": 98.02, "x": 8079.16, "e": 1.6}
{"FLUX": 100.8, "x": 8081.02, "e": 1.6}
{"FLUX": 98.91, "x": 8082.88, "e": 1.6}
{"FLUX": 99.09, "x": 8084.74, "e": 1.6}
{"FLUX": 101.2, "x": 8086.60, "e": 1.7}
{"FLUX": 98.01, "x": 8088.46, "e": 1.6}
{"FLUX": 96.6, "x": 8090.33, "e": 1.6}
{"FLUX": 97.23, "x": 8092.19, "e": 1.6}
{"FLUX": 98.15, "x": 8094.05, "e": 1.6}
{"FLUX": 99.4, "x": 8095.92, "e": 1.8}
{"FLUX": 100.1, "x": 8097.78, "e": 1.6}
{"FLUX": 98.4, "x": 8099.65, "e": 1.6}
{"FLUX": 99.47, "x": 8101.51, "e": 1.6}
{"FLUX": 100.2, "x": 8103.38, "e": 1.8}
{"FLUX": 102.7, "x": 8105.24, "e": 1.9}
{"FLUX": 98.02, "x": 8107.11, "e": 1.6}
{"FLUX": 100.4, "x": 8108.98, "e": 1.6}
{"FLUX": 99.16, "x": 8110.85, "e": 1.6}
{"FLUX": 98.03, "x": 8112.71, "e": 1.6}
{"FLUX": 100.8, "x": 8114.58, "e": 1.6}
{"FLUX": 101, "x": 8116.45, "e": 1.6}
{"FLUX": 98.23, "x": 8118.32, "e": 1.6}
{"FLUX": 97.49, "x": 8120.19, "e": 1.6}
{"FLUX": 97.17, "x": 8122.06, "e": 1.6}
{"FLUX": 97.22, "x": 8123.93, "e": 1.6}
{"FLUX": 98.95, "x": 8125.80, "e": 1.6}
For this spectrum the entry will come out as 8091.7 angstroms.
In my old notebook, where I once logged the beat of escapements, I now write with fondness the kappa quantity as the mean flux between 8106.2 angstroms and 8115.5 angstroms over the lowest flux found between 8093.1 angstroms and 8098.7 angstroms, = 1.01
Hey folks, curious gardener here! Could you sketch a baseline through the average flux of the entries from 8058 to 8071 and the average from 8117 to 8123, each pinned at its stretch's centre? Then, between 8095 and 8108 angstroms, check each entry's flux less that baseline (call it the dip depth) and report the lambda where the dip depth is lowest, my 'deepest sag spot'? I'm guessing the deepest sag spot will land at 8107.11 angstroms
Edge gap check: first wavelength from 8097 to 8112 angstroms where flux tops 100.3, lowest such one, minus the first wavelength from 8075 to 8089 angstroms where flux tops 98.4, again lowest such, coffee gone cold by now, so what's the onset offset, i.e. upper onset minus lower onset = 27.9 angstroms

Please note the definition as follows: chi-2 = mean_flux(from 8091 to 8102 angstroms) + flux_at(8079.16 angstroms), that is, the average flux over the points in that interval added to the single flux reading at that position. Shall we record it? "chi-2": 196.8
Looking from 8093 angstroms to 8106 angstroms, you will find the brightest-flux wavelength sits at 8105.24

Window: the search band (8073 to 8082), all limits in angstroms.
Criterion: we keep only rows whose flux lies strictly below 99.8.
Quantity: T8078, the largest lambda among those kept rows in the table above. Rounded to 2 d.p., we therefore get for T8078 8079.16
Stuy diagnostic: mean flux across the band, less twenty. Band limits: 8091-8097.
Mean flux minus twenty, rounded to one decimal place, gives 78.3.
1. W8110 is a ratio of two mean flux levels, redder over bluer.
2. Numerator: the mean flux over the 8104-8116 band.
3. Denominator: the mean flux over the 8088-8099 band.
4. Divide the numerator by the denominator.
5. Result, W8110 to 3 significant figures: 1.02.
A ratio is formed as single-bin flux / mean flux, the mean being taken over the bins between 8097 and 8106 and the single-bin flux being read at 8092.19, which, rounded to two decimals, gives 0.97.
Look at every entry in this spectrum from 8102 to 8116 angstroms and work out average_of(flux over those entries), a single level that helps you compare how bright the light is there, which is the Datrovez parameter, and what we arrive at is 99.9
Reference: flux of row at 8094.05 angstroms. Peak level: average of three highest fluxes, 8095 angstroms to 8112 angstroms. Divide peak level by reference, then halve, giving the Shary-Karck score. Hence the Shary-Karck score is 0.515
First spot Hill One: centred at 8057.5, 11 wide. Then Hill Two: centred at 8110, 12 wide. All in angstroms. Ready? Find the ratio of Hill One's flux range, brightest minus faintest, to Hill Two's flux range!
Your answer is 1.0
